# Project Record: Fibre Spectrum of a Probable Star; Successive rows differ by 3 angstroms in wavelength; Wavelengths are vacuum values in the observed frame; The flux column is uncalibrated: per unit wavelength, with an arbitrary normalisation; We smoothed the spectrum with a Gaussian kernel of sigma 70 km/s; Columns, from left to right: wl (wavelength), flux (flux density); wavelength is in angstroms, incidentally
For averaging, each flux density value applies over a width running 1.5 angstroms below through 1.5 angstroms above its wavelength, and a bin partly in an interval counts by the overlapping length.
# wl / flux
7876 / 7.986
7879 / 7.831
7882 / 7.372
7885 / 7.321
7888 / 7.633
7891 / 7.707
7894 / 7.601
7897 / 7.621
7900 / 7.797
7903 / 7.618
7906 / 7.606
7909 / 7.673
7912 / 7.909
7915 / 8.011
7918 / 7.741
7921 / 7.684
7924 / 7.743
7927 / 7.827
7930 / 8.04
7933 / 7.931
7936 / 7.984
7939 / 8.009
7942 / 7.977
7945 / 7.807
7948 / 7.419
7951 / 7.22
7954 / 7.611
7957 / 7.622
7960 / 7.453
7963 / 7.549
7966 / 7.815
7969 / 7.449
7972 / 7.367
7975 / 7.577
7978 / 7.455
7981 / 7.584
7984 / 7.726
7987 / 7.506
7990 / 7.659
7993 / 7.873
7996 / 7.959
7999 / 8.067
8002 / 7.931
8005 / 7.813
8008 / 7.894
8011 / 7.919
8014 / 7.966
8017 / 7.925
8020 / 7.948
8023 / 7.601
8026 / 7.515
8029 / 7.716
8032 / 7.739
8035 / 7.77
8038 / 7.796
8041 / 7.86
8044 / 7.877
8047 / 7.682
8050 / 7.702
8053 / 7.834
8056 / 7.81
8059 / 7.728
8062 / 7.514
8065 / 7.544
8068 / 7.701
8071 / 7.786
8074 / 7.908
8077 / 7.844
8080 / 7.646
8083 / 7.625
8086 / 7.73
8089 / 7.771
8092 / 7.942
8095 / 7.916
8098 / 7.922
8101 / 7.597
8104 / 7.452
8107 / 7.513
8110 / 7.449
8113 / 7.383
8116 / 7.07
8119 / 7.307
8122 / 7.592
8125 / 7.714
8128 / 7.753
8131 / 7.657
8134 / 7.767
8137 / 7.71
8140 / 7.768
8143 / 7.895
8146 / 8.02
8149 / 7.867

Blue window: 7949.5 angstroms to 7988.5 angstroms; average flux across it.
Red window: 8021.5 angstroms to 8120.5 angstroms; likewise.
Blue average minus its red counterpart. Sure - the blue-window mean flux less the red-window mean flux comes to -0.14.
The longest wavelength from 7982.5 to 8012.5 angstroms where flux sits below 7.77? 7990 angstroms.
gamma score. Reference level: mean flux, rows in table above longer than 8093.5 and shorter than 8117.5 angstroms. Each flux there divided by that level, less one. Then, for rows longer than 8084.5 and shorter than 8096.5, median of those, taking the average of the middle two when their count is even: 0.0406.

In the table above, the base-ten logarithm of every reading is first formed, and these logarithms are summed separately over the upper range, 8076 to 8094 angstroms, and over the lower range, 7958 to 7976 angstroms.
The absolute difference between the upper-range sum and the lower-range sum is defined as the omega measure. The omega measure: 0.077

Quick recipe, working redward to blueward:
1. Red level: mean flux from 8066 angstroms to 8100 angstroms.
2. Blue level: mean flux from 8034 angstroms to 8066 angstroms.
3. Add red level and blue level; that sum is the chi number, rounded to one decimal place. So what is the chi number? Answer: 15.5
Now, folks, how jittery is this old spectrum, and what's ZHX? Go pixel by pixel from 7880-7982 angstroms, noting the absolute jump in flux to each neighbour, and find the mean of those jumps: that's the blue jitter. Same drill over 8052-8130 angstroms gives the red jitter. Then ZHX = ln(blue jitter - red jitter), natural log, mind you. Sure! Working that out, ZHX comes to -3.63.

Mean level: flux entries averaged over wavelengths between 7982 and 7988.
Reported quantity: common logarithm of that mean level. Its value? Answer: 0.882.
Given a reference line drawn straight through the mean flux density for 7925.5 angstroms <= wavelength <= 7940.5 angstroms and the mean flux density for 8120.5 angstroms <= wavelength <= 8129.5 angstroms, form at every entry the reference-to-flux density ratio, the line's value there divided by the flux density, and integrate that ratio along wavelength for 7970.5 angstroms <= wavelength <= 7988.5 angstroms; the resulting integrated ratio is 18.9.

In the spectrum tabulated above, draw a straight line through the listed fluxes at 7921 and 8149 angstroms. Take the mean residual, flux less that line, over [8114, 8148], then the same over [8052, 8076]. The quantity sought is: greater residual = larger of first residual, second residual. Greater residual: -0.070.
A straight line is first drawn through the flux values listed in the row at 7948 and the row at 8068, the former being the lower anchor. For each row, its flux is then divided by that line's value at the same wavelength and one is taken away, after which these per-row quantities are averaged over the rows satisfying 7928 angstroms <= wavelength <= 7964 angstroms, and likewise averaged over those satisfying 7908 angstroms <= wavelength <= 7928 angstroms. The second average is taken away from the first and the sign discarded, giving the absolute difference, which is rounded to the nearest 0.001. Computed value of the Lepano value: 0.020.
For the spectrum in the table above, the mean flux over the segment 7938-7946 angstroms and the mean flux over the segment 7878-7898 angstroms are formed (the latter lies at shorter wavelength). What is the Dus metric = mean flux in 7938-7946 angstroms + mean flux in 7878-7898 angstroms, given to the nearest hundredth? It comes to 15.51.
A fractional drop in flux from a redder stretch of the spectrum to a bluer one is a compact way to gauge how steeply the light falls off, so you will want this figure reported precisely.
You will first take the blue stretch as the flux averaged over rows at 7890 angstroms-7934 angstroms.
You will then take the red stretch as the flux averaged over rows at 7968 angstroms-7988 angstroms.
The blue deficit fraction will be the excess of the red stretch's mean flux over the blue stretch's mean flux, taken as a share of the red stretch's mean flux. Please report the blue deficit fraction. -0.032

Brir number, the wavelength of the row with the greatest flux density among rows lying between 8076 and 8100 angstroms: 8092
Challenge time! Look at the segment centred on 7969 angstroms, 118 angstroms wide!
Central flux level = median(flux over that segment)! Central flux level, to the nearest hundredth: 7.81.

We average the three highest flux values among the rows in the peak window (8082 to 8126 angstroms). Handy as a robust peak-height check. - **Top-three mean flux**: 7.93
